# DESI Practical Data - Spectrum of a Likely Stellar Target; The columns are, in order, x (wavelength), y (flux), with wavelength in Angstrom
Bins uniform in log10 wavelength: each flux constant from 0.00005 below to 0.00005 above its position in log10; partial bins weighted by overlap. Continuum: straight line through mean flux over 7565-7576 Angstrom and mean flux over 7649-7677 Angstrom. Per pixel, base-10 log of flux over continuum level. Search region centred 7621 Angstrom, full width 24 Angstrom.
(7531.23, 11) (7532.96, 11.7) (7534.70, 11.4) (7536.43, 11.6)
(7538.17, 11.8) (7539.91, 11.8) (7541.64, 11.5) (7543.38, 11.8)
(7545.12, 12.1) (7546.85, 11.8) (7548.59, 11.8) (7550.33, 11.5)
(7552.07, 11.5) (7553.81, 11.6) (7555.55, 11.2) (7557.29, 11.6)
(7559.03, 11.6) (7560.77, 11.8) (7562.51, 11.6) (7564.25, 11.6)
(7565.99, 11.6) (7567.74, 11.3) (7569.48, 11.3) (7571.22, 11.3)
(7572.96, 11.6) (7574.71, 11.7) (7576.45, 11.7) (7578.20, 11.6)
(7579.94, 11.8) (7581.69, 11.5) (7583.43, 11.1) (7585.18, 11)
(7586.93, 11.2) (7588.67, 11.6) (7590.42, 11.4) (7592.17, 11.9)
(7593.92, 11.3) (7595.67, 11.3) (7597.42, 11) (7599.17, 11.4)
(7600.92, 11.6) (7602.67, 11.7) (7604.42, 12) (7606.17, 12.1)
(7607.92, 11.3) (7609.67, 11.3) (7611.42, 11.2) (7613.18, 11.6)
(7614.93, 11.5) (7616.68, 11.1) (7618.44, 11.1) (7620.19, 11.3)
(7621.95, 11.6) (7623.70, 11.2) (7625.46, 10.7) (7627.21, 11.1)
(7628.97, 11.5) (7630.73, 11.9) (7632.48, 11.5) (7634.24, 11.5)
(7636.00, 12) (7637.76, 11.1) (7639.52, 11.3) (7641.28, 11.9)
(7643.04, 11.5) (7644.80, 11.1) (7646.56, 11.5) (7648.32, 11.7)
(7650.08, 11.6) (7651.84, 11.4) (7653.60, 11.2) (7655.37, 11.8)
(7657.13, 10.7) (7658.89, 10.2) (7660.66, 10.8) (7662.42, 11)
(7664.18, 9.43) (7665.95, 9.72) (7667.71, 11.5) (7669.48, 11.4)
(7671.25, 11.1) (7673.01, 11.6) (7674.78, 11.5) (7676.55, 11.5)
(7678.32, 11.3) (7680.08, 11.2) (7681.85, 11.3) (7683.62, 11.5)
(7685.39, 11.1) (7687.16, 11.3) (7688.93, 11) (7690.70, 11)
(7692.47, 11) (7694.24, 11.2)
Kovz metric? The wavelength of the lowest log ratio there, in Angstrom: 7625.46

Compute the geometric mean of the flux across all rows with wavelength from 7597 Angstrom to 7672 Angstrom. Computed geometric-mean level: 11.3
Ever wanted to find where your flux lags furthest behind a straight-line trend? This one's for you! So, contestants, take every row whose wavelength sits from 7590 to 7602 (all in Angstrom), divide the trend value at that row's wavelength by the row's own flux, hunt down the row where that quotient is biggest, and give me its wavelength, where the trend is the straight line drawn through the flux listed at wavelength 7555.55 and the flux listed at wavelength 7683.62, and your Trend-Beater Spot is 7597.42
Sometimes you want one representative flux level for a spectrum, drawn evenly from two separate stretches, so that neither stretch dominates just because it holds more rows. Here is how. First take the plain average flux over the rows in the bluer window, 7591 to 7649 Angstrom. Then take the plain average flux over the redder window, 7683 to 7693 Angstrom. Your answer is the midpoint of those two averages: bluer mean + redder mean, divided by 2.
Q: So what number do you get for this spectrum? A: 11.3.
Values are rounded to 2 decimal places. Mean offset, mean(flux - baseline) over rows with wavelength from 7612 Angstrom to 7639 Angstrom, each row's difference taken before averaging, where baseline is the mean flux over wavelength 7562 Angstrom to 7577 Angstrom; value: -0.14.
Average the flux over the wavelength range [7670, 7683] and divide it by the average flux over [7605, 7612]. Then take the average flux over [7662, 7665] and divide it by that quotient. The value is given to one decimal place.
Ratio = 10.3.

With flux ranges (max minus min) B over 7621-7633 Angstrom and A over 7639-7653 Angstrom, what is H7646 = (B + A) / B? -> 1.67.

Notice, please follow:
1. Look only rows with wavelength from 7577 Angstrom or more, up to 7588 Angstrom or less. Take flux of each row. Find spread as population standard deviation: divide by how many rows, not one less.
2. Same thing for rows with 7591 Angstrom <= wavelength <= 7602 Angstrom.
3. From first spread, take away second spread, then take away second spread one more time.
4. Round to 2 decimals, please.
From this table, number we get -0.27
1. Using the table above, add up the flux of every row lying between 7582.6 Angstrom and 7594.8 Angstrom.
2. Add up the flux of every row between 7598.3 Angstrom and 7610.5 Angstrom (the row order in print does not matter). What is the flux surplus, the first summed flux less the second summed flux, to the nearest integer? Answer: -2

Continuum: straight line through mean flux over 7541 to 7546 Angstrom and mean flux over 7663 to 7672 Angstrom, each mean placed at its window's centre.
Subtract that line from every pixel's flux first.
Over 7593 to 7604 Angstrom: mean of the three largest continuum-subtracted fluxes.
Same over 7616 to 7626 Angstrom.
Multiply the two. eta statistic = 0.09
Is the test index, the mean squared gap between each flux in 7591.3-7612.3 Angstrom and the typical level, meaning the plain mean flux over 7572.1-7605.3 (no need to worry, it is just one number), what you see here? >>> 0.11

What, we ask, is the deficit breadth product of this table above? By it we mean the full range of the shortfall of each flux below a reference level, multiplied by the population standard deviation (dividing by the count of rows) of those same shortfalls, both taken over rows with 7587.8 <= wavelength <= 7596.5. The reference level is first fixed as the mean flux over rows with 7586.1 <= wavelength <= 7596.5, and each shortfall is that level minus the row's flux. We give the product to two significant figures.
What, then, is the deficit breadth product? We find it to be 0.14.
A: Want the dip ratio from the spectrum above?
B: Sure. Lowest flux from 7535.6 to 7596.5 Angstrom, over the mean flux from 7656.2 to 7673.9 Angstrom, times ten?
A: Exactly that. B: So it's 10.2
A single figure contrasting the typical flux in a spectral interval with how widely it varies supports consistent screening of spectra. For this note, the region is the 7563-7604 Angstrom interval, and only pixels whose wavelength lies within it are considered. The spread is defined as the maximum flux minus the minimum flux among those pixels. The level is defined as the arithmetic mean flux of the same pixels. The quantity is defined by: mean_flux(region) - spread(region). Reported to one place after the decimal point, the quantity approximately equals 10.6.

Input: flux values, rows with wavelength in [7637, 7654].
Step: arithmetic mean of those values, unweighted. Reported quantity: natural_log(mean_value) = 2.44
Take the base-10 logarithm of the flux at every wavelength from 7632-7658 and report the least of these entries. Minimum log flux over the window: 1.03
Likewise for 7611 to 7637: 1.03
